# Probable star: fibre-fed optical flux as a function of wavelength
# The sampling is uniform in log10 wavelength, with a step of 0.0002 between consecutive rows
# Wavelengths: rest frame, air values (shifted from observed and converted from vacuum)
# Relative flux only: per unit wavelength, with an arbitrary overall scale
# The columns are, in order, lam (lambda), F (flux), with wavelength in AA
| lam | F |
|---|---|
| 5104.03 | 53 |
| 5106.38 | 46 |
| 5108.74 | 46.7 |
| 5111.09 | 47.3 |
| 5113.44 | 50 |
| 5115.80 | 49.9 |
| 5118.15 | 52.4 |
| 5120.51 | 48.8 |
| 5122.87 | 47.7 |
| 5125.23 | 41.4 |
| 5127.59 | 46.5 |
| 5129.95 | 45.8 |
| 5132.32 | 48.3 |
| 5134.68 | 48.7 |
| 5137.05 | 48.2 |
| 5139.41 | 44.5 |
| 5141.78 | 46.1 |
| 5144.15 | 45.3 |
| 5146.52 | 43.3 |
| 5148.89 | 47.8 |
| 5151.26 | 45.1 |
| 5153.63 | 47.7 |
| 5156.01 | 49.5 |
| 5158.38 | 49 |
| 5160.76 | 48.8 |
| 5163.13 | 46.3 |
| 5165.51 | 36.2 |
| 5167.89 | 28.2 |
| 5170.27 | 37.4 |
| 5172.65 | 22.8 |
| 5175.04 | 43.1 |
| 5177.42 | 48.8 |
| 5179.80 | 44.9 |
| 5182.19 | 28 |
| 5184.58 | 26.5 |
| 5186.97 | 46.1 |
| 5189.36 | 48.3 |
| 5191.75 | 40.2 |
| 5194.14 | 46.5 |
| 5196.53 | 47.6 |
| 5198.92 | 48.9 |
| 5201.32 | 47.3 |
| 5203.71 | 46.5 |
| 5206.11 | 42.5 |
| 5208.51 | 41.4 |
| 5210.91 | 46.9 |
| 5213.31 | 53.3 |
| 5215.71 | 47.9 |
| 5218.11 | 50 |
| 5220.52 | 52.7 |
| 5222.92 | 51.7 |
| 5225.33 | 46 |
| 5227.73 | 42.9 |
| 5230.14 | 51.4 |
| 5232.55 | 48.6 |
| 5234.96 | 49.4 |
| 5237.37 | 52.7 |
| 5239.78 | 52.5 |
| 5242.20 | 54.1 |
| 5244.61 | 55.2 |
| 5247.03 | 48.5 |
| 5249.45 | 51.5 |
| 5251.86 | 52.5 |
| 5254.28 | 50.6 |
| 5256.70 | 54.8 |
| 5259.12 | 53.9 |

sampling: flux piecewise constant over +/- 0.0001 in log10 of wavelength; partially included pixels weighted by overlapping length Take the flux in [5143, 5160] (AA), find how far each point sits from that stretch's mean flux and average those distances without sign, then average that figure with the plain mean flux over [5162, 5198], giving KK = 20.7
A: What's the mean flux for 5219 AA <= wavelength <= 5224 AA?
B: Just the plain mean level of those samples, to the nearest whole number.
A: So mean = 52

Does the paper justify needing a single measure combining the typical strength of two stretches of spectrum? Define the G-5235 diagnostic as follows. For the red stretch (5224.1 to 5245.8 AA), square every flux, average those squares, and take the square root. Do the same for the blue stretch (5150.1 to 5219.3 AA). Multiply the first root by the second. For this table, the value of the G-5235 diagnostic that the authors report 2219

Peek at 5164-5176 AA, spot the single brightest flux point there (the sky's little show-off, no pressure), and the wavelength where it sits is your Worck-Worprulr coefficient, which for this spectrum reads 5175.04 AA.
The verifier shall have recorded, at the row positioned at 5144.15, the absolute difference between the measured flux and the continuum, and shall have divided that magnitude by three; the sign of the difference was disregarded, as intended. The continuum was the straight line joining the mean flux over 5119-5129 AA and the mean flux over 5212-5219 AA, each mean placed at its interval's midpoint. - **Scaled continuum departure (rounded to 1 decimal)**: 0.6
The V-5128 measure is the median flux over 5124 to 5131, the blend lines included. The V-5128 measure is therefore 46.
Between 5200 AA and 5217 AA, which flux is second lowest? 42.5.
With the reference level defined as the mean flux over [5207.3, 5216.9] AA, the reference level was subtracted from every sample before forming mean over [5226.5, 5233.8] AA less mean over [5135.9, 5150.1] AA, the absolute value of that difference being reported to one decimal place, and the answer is 1.8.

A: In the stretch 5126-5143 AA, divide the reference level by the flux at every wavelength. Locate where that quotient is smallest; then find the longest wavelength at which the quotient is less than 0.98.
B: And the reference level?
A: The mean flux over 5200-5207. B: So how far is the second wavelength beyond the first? 2.4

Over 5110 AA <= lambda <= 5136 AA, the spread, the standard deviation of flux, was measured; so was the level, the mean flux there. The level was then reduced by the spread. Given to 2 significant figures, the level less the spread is 45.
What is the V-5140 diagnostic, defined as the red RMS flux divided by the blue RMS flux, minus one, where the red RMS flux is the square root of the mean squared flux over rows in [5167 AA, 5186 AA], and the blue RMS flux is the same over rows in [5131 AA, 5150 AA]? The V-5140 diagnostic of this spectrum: -0.22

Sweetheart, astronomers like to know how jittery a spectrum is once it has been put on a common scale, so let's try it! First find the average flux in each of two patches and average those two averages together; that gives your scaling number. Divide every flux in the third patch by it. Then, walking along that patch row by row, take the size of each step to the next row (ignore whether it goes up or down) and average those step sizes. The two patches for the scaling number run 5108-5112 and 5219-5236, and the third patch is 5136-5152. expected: 0.05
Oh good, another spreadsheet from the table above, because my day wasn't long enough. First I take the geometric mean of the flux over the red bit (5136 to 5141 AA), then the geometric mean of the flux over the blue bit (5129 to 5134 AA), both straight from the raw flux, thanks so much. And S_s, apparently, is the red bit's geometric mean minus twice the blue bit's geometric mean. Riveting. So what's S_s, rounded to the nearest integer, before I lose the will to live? -48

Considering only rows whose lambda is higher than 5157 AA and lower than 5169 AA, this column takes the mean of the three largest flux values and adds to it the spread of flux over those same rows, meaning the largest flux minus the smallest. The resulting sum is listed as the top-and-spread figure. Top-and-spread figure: 69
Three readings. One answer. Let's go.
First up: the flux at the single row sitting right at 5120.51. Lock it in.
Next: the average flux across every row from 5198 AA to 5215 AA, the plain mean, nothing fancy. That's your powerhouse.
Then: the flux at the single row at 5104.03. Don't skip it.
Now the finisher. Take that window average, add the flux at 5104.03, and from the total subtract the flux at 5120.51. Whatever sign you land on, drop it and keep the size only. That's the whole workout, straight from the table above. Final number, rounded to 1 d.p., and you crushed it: 50.9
